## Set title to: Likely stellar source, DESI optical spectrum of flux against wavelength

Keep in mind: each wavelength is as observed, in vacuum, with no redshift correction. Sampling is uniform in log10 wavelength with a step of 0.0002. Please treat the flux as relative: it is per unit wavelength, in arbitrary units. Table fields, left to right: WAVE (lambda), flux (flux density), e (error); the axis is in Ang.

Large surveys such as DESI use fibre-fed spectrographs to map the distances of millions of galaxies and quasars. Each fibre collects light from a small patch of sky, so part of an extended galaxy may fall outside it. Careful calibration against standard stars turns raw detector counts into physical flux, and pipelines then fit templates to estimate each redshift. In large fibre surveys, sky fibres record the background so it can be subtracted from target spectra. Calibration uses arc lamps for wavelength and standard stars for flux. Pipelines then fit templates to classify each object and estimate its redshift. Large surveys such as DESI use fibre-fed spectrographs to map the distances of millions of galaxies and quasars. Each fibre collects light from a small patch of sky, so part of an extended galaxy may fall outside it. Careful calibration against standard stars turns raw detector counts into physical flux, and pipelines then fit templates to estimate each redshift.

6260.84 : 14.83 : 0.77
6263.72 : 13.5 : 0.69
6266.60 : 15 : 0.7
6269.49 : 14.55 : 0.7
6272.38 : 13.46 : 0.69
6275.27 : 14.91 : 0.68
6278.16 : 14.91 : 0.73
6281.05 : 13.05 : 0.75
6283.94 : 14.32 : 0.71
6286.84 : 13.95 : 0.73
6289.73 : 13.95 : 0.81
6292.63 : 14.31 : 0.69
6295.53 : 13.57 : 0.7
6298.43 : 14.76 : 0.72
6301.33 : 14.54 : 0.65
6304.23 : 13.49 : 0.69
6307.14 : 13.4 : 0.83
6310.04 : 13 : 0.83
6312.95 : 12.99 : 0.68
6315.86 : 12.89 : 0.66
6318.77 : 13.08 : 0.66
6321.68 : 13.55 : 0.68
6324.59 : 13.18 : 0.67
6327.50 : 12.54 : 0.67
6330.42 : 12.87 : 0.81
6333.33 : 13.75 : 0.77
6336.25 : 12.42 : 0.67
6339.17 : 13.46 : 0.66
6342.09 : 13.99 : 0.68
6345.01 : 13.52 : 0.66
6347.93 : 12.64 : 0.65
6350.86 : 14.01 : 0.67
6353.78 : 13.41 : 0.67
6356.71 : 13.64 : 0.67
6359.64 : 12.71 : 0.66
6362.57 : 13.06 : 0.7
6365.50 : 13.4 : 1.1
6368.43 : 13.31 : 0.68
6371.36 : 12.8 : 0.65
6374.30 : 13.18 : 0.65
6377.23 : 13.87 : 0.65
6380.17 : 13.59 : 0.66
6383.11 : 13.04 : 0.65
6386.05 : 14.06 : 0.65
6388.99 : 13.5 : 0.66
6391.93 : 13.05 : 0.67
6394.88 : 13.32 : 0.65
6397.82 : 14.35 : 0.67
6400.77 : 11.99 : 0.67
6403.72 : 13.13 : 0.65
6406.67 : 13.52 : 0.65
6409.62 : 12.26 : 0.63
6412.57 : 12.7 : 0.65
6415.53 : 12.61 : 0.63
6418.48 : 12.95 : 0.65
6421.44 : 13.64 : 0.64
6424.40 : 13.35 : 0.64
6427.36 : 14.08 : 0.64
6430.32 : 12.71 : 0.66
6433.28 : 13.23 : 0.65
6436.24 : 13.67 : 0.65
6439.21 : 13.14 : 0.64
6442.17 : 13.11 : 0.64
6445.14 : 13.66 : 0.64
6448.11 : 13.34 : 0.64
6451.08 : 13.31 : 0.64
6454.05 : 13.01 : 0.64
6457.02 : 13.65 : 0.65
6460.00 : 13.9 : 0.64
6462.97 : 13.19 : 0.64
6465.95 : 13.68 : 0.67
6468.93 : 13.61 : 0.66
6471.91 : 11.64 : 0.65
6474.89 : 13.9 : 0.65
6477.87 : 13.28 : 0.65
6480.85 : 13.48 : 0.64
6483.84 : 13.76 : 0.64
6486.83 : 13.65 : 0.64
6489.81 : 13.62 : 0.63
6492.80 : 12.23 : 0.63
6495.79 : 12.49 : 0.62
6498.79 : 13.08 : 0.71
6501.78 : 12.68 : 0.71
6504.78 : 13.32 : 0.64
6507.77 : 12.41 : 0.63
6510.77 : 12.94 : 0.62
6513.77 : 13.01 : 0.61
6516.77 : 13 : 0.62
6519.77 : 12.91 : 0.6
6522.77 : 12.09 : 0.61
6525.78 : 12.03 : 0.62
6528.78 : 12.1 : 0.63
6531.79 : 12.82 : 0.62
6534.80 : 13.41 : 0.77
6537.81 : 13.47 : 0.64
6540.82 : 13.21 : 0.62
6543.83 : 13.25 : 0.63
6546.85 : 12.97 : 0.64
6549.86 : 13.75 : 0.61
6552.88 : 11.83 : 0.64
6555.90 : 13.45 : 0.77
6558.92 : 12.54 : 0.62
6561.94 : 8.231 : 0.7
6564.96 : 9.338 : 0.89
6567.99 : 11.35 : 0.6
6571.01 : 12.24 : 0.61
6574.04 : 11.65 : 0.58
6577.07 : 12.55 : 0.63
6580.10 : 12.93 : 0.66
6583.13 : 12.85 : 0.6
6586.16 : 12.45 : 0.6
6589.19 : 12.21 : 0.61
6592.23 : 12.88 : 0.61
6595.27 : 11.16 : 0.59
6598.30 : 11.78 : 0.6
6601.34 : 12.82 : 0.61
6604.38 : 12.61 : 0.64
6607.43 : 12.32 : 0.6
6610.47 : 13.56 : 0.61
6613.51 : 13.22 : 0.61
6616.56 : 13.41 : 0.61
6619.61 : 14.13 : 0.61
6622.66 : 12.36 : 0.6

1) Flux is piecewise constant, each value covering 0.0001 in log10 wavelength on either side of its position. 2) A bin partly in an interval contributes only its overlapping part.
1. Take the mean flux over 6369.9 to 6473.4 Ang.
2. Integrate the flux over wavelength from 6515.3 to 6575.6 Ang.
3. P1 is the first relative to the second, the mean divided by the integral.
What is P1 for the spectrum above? 0.0179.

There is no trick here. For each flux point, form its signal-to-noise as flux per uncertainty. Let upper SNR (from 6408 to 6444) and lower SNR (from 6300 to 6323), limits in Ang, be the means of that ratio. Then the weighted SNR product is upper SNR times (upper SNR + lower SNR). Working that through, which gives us 804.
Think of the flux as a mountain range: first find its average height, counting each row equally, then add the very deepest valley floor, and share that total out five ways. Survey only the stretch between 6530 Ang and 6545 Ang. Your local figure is 5.21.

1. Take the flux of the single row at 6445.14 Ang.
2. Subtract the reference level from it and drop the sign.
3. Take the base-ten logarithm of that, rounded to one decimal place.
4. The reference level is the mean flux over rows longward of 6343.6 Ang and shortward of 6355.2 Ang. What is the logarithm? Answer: -0.6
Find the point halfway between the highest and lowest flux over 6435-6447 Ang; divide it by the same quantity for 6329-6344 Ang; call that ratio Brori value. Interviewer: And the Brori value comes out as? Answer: 1.01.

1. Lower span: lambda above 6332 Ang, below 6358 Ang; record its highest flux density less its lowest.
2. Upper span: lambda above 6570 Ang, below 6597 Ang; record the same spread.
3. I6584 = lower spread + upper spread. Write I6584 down 3.4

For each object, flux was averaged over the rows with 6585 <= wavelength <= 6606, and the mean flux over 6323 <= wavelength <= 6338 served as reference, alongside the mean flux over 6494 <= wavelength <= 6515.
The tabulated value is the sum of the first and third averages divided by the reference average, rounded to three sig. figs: 1.94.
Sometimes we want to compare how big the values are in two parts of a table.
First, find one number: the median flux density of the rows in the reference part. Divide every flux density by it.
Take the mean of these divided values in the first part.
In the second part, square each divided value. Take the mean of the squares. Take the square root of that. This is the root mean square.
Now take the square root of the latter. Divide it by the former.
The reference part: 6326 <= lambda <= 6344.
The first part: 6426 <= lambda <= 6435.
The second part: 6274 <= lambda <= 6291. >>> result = 1.02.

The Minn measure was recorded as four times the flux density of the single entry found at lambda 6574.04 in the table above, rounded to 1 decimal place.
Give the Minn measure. 46.6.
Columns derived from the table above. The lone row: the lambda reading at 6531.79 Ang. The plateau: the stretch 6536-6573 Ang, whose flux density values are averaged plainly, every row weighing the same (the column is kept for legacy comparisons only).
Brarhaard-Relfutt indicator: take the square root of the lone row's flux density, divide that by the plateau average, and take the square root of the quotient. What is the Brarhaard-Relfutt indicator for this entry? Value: 0.543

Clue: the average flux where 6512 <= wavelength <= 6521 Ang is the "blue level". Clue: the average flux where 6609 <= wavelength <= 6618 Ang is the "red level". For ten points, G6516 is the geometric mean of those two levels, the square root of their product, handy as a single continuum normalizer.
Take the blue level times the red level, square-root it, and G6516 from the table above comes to 13.2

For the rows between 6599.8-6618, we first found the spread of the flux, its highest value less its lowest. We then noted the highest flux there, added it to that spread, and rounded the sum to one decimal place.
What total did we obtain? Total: 14.8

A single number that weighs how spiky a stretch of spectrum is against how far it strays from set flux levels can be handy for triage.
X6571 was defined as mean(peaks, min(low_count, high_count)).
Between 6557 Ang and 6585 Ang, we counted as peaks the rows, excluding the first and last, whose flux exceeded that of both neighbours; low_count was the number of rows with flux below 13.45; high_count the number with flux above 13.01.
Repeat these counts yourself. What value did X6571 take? 1.0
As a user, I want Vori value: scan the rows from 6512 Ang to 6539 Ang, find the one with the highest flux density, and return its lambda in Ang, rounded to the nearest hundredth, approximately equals 6537.81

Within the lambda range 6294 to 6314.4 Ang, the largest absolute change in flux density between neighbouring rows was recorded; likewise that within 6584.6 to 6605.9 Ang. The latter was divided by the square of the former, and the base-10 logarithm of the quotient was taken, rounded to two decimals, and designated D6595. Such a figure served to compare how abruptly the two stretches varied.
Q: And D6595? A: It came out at 0.08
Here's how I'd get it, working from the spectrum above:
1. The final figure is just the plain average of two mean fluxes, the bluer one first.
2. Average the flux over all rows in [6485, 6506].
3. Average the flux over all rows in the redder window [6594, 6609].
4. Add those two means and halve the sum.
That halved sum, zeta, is 12.6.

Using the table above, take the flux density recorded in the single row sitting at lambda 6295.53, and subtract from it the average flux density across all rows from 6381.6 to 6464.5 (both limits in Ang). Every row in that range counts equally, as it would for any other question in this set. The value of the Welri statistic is 0.3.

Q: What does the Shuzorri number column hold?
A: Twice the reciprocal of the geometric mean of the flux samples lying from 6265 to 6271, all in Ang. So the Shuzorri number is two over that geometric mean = 0.135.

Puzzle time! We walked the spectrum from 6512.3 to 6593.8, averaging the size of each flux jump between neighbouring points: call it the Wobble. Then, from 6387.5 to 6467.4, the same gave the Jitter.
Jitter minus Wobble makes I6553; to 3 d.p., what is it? -0.160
